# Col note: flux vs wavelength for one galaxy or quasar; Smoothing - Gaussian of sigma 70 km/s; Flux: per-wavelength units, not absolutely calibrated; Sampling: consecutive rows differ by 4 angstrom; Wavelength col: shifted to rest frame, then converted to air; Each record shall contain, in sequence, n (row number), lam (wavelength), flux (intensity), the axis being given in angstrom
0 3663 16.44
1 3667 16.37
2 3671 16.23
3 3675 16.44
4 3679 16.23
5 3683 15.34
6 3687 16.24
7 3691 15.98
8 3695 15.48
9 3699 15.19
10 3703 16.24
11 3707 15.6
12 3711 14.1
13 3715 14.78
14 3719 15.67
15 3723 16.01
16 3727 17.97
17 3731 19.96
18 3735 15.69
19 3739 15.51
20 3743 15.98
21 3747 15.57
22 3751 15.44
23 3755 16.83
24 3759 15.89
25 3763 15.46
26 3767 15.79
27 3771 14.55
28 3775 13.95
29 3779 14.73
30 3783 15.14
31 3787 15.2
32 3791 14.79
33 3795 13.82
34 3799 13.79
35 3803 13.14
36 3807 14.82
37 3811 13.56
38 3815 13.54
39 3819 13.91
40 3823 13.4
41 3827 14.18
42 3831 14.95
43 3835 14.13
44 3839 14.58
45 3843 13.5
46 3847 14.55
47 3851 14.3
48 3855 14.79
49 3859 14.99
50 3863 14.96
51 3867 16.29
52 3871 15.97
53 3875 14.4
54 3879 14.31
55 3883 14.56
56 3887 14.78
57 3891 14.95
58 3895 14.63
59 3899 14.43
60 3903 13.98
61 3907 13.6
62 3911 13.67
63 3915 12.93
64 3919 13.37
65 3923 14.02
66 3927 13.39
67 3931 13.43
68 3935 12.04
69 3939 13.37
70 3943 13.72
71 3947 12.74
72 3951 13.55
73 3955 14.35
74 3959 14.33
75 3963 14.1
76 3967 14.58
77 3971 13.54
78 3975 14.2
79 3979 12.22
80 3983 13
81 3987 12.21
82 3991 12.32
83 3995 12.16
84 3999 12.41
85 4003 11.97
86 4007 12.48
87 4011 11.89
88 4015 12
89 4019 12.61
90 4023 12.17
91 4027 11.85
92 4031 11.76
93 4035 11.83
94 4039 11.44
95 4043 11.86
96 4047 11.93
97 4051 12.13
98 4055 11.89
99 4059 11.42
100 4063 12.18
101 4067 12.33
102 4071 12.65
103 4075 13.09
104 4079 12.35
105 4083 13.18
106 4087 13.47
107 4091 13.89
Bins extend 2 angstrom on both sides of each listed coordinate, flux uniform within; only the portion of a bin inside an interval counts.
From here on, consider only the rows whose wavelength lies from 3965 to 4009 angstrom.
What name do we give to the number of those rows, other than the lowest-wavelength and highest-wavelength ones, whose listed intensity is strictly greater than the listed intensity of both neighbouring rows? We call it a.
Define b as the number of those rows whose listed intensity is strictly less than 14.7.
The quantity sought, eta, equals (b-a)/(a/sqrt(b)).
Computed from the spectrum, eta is 5.8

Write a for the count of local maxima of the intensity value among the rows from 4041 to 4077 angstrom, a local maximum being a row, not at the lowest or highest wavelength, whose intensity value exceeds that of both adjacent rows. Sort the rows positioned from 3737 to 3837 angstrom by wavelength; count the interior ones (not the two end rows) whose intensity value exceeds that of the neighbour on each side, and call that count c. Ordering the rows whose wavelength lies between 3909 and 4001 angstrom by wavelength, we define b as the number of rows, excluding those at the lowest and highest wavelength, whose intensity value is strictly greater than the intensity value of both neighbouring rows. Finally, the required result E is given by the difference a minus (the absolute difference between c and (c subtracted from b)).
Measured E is -5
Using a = 1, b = 8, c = 7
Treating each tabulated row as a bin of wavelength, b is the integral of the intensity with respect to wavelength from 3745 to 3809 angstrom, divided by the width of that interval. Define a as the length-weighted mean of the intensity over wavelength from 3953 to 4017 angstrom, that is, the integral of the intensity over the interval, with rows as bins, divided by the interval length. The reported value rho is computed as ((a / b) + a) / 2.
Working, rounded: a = 13.0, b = 14.9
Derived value 6.9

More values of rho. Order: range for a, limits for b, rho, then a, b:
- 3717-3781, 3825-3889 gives 8.5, 15.9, 14.7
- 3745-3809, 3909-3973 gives 8.0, 14.9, 13.6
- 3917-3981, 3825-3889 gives 7.2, 13.6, 14.7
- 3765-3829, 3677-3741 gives 7.6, 14.3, 16.0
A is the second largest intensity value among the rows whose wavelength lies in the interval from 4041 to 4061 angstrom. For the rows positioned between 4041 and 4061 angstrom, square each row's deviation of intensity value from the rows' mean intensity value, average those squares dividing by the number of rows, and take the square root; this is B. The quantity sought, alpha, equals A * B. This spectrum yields 2.8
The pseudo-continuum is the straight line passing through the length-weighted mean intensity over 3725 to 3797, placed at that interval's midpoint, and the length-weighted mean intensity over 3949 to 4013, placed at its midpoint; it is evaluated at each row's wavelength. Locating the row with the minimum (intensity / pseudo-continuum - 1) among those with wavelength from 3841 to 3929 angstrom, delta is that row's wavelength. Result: 3843 angstrom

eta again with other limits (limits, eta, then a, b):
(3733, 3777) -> -0.5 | 3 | 2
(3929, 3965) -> 10.5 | 2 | 9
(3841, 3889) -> 2.4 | 3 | 6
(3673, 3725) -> -0.5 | 2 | 1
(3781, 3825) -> 3.5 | 3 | 7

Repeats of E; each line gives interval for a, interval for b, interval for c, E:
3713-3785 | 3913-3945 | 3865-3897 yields 4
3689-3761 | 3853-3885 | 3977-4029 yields -4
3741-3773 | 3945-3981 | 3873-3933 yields -1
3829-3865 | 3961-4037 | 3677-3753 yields 2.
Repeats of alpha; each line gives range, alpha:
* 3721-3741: 30.7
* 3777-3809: 10.6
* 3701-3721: 11.8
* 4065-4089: 5.7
